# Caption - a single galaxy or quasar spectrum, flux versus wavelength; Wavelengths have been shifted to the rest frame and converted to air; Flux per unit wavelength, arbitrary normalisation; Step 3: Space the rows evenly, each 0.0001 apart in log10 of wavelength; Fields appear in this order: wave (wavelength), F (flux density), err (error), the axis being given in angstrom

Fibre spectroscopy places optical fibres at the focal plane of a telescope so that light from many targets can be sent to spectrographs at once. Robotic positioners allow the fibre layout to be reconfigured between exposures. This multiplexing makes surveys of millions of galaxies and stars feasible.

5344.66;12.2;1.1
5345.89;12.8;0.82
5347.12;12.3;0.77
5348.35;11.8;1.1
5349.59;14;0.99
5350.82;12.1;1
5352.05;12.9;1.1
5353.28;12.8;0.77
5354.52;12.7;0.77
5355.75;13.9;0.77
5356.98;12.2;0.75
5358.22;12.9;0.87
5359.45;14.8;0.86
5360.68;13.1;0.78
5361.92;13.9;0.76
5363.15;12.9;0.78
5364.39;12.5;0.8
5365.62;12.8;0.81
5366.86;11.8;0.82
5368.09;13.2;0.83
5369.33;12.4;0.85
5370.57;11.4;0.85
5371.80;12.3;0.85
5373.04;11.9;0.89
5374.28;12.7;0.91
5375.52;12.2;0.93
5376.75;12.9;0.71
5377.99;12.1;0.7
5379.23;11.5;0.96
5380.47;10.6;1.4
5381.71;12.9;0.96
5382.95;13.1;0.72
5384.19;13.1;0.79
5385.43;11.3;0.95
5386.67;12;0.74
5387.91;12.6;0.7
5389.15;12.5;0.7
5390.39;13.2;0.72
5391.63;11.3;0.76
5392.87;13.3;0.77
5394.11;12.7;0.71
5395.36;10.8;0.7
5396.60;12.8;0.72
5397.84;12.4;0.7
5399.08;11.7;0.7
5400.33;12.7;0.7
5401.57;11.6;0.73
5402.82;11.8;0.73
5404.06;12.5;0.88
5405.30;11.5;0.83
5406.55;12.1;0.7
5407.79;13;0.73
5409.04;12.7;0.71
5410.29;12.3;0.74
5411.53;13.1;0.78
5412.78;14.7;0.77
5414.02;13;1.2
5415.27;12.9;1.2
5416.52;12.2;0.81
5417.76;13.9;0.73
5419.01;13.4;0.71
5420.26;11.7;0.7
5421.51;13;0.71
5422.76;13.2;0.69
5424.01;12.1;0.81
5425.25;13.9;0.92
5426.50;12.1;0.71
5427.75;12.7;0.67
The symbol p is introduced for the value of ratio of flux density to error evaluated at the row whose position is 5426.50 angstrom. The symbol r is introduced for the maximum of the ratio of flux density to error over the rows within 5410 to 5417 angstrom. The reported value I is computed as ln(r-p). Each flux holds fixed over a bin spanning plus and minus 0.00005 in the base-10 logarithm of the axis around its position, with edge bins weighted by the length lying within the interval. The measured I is 0.72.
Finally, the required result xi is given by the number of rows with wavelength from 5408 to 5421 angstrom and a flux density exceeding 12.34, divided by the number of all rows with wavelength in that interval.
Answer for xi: 0.70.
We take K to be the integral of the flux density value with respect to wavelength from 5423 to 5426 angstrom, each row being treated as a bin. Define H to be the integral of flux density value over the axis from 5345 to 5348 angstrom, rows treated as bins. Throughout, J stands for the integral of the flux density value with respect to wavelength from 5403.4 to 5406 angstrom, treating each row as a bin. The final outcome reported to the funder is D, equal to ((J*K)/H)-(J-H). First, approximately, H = 37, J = 31.2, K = 39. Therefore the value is 39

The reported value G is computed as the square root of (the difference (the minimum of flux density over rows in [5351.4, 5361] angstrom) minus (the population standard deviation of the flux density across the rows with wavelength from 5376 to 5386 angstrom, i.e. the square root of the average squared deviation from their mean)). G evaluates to 3.36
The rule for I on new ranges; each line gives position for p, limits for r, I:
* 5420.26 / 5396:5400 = 0.06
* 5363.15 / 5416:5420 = 0.92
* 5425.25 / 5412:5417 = 1.38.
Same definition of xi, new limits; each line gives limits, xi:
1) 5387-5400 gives 0.70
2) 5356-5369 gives 0.80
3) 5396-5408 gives 0.50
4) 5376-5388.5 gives 0.50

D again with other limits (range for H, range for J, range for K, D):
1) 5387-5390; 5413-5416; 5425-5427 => 25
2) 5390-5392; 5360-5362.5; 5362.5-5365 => 35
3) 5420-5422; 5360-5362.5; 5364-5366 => 26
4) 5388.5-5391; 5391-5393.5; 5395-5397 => 24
